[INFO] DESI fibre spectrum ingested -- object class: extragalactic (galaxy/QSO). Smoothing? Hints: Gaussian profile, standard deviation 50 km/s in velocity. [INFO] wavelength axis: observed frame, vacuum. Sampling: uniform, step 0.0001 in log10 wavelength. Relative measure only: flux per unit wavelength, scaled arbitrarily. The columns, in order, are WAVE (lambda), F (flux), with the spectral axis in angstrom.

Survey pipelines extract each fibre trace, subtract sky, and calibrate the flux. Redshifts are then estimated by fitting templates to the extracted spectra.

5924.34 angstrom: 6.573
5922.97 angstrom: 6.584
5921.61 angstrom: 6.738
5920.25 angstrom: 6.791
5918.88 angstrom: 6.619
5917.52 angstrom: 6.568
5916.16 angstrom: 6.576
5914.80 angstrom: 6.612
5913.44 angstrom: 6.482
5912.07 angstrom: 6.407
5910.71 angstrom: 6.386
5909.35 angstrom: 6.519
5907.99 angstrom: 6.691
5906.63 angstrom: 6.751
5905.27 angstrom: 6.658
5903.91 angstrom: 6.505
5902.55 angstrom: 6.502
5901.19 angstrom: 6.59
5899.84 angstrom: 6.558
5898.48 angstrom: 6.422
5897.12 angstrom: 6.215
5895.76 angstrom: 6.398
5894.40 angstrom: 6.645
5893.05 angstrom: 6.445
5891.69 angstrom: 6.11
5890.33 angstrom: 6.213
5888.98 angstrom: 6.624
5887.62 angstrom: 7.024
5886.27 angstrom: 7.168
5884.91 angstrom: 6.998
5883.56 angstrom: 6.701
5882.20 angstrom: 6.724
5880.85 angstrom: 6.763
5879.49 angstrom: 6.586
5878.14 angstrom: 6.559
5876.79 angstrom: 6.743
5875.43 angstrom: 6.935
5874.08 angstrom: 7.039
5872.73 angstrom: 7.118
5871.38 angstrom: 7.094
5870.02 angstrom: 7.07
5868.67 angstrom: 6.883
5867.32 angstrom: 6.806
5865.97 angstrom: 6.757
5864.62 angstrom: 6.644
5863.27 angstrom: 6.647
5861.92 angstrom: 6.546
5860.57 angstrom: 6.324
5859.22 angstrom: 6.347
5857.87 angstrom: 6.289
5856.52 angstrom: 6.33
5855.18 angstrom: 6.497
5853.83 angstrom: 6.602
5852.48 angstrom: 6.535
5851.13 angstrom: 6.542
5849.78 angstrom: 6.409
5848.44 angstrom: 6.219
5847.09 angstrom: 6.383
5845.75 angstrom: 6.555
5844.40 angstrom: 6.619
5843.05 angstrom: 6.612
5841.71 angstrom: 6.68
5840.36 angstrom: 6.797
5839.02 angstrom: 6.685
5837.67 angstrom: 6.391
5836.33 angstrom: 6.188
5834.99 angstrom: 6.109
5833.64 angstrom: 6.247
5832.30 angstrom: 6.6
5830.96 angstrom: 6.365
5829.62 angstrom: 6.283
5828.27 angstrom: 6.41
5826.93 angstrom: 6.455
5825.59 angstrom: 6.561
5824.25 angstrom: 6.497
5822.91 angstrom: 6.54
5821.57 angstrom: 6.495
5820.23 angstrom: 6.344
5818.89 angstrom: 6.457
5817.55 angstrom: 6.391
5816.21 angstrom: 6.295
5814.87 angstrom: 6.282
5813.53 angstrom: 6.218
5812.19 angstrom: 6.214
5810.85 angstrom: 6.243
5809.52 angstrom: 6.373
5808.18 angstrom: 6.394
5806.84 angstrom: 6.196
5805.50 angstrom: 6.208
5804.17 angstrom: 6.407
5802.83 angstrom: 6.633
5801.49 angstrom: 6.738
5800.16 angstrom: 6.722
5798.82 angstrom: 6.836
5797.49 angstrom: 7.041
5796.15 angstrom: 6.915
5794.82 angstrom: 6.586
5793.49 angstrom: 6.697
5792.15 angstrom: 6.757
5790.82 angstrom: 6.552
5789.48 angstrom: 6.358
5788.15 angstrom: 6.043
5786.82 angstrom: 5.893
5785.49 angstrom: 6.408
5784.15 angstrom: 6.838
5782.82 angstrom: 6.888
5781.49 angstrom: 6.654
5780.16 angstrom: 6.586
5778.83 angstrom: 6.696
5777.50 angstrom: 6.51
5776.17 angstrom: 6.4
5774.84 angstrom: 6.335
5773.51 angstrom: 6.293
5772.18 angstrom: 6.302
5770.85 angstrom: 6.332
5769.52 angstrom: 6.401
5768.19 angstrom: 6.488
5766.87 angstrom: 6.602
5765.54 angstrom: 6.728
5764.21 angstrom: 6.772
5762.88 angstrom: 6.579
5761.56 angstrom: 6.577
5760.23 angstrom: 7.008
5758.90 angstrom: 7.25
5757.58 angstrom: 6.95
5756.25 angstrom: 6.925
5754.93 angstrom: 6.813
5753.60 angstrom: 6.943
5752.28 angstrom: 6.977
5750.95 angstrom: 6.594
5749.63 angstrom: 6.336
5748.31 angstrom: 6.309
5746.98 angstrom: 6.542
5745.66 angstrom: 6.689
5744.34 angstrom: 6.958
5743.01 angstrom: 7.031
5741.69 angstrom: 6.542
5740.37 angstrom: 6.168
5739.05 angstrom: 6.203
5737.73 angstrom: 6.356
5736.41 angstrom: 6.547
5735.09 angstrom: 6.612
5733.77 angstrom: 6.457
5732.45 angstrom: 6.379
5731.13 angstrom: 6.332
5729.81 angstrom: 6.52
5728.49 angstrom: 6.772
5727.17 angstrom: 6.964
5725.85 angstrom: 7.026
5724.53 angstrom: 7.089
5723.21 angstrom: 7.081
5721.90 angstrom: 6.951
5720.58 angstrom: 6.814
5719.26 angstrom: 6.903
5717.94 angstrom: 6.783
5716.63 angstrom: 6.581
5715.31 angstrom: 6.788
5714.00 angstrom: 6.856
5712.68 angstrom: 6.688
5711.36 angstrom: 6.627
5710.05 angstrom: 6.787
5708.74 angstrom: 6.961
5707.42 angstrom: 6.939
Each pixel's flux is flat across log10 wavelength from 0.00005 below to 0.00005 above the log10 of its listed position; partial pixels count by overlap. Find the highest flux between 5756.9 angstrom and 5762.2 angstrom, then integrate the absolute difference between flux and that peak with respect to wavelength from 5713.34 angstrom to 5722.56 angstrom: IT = 4.05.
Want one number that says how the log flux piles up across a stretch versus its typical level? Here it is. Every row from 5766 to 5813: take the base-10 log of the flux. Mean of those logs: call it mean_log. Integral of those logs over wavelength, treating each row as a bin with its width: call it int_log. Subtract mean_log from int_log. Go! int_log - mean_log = 37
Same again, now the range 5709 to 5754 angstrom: 36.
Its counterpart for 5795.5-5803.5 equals 6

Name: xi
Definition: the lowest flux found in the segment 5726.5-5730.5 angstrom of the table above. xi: 6.52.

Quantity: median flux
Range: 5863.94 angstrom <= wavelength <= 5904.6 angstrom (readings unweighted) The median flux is 6.67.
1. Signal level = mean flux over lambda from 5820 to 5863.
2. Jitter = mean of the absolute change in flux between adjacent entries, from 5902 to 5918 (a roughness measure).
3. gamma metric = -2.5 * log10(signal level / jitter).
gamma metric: -4.8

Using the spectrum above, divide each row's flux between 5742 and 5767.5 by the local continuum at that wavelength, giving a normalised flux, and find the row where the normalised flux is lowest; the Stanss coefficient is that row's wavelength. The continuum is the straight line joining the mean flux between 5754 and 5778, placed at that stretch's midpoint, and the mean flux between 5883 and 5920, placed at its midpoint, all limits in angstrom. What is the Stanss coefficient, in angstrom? 5748.31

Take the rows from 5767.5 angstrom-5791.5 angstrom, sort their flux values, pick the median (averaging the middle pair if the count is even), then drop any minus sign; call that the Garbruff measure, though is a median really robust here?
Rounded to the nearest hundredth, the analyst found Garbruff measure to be 6.40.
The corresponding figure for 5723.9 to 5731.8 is 6.87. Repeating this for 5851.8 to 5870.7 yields 6.57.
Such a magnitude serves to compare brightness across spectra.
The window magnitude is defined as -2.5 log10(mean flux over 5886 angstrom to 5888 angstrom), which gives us -2.13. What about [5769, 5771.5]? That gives -2.01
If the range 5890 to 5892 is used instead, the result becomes -1.97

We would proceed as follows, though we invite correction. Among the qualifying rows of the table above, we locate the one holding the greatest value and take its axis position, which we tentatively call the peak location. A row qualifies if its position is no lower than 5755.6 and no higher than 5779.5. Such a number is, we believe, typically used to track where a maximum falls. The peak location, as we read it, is 5758.90 angstrom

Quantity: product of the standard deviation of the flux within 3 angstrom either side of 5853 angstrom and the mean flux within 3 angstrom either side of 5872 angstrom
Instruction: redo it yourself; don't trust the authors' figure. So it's 0.3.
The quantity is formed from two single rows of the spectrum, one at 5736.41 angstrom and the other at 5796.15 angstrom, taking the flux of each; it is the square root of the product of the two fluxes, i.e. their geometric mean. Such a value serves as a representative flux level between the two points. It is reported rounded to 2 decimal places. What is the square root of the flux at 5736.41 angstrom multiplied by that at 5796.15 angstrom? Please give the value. 6.73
